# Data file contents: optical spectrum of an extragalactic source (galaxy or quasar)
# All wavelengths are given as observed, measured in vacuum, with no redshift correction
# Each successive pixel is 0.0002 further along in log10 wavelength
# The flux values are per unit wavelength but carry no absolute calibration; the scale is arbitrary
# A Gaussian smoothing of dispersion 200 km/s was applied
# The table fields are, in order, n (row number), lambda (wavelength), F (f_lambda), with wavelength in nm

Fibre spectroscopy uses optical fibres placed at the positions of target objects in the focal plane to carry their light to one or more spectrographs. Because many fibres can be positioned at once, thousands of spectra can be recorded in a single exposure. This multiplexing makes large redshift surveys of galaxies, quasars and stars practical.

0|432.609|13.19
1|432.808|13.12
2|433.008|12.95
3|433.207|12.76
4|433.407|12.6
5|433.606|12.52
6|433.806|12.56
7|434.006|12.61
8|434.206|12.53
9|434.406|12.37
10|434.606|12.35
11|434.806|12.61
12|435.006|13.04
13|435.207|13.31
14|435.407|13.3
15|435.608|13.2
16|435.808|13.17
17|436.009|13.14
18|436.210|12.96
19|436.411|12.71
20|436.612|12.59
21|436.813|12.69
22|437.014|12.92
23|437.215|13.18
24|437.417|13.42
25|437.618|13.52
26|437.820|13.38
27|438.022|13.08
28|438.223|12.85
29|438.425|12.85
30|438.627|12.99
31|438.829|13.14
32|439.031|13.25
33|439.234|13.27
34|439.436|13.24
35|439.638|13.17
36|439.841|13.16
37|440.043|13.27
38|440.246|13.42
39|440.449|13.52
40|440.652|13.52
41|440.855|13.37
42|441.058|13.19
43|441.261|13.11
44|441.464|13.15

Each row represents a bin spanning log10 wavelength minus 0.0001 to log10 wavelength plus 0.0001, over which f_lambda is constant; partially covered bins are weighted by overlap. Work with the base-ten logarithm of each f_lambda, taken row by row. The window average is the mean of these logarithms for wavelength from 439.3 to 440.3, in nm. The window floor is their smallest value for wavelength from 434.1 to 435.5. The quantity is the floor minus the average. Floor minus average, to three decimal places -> -0.031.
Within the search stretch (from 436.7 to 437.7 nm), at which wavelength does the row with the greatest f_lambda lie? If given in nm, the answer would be 437.618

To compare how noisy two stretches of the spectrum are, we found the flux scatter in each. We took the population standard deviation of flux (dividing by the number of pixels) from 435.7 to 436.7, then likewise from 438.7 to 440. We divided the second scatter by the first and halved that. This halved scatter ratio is 0.1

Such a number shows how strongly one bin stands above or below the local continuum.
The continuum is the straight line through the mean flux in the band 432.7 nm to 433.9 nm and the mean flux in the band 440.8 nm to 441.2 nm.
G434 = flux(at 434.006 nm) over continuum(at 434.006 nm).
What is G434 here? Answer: 0.99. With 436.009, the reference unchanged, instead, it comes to 1.02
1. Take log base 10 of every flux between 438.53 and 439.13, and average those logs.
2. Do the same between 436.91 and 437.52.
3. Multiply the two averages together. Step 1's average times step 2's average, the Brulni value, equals 1.25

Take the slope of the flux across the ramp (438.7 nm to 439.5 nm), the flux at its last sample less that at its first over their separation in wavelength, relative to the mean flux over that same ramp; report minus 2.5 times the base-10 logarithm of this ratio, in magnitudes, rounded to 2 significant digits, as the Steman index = 4.8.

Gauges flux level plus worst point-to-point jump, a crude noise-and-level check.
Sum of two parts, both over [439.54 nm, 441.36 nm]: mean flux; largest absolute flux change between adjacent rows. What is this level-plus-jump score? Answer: 13.5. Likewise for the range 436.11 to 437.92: 13.3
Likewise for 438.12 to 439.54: 13.2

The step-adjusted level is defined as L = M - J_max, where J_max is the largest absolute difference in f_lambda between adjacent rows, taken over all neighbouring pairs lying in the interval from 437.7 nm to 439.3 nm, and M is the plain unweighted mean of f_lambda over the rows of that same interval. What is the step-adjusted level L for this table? 12.8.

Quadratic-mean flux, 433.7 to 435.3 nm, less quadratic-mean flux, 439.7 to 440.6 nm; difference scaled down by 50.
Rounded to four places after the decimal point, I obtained -0.0133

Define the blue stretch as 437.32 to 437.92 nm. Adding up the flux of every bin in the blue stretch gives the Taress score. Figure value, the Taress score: 40.3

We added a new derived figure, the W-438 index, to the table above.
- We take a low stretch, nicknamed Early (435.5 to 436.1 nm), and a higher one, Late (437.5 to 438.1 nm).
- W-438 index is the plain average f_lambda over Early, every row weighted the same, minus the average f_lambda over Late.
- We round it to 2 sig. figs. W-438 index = -0.16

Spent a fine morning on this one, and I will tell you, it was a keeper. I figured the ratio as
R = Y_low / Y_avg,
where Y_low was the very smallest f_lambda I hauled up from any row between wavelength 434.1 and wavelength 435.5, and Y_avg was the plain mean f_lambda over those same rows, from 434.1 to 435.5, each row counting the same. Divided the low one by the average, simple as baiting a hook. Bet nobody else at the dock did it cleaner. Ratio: 0.966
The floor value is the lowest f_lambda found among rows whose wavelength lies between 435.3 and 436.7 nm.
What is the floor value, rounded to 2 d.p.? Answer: 12.59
